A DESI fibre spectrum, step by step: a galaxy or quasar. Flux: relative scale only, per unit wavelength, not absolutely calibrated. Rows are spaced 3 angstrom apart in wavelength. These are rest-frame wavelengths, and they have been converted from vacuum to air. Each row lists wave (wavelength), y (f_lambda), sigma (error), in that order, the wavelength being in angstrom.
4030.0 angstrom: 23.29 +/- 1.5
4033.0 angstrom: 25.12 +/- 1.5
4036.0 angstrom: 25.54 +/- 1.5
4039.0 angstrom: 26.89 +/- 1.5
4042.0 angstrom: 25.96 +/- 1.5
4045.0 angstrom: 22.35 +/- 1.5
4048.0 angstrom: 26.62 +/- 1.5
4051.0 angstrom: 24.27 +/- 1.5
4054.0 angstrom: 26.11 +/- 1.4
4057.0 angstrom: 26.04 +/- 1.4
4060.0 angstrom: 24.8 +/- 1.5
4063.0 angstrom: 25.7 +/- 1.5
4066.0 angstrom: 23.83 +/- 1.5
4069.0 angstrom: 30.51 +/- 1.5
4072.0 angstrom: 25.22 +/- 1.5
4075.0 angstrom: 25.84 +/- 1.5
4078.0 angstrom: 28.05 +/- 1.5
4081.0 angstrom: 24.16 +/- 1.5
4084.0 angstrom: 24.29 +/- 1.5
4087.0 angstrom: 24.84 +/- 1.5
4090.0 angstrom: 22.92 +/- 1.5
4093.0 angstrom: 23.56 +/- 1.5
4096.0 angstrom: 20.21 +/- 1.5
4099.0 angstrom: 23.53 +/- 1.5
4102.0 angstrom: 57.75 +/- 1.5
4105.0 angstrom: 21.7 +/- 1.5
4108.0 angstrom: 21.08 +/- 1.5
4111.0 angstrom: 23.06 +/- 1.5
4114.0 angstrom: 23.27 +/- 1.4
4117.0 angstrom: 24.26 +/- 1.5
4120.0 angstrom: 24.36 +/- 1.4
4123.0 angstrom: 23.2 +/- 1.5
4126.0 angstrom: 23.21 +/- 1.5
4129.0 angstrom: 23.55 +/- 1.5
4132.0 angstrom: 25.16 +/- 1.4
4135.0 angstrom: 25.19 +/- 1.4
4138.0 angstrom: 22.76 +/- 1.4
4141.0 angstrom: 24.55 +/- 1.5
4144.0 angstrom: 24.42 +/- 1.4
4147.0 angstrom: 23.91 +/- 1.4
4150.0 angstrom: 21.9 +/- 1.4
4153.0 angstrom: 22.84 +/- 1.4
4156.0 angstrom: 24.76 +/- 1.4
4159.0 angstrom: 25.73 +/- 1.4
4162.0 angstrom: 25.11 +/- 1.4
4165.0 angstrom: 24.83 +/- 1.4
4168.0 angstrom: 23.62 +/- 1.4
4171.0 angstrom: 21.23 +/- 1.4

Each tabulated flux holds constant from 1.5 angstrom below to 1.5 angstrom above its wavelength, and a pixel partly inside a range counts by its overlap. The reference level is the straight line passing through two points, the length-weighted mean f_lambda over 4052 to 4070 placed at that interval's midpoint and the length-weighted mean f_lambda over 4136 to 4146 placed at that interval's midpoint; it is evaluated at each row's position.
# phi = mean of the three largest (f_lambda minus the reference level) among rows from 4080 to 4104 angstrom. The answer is 10.4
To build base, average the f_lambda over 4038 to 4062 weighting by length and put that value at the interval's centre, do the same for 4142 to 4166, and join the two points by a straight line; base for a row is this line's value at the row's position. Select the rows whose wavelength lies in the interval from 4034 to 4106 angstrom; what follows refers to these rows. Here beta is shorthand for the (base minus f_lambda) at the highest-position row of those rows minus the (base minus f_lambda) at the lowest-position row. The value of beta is 3.1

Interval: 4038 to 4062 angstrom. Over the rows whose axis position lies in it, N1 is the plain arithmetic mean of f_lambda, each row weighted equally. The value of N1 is 25.4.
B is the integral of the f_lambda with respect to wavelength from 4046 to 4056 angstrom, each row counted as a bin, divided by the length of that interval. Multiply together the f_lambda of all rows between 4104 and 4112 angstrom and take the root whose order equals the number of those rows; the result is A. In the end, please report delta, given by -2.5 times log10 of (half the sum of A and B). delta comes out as -3.44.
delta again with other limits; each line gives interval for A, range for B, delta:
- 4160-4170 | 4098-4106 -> -3.70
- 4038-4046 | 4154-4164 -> -3.50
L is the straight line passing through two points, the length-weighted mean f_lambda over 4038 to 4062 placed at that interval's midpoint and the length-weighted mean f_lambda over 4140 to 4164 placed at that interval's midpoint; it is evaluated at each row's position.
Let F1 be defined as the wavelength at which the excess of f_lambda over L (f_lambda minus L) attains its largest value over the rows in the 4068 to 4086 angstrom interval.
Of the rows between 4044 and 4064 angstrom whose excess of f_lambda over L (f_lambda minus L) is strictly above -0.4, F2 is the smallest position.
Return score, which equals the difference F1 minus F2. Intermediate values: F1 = 4069.0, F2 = 4048.0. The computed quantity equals 21 angstrom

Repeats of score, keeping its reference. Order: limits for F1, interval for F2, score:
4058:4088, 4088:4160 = -33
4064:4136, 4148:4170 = -54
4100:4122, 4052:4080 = 48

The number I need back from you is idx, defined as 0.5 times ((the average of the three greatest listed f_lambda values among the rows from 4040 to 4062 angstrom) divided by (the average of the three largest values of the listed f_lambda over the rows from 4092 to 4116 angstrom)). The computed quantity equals 0.38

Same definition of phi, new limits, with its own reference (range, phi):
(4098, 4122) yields 10.8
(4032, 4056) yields 0.2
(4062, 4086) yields 2.5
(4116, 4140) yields 0.6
